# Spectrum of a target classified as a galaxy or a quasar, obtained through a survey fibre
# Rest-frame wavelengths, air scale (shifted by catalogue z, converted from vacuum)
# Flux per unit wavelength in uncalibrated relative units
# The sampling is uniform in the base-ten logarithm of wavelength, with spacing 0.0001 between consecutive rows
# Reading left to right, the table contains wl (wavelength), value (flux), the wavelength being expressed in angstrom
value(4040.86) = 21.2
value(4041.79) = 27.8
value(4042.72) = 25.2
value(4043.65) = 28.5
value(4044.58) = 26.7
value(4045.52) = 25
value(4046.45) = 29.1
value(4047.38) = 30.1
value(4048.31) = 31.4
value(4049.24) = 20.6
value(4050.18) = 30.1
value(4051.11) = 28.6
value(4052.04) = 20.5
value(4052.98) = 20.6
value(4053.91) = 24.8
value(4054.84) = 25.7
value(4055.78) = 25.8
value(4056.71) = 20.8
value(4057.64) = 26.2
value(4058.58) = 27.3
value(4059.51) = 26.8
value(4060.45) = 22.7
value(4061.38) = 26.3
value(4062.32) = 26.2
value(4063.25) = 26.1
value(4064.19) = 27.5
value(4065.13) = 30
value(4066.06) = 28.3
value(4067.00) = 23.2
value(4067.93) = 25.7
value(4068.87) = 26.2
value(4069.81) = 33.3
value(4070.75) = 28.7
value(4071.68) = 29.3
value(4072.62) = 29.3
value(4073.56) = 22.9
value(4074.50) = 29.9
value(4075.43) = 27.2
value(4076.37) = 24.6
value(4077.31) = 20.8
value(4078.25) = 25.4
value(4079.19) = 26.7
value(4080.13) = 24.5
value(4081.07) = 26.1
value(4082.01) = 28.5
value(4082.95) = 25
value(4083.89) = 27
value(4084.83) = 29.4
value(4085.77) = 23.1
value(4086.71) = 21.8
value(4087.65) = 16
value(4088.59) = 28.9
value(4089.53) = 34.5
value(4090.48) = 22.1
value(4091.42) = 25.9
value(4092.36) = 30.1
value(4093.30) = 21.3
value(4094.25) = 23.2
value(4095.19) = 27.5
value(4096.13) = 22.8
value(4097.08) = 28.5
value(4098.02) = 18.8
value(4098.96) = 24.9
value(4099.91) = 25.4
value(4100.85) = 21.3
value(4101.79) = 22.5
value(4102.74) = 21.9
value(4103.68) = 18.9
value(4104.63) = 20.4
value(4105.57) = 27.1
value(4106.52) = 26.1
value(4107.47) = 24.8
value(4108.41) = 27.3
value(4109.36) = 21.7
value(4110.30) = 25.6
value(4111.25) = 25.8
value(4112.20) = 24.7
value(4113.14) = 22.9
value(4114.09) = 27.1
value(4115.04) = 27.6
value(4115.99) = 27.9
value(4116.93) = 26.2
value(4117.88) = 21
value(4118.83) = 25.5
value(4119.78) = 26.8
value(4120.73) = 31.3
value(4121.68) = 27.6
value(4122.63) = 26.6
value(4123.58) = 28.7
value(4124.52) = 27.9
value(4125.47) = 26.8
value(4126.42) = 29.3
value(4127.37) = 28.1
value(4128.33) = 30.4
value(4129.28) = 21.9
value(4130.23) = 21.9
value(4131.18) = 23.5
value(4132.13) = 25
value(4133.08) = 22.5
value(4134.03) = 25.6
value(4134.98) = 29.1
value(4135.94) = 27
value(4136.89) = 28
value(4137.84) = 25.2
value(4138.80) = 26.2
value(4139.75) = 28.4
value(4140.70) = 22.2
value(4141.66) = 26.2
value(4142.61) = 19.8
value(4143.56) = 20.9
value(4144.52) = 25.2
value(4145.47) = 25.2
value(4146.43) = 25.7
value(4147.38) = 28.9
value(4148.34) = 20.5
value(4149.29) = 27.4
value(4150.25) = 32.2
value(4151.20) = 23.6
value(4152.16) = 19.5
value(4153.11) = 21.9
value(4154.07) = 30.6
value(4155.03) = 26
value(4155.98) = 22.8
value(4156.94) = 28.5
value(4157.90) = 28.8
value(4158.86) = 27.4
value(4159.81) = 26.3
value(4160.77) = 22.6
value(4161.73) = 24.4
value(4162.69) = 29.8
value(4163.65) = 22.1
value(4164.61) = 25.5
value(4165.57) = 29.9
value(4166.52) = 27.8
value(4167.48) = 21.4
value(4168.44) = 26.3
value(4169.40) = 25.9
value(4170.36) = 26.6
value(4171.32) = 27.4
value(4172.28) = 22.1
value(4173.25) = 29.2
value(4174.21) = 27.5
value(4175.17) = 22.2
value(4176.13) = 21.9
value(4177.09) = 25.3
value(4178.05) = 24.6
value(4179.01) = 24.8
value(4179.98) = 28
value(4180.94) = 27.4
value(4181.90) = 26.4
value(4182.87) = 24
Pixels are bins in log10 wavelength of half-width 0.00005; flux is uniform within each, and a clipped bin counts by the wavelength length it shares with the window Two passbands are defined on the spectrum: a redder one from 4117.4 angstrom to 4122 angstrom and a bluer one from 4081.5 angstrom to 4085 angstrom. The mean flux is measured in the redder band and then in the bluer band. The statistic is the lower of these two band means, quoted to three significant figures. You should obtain 26.4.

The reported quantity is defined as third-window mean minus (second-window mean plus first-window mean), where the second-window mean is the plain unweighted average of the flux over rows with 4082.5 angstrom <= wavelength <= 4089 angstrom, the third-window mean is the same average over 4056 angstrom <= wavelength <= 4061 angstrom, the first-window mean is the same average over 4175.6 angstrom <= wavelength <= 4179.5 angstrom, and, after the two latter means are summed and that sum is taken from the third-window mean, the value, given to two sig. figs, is -24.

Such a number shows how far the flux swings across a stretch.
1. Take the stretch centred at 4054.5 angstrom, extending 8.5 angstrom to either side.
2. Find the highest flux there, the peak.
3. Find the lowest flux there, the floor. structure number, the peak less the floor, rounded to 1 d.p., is 10.9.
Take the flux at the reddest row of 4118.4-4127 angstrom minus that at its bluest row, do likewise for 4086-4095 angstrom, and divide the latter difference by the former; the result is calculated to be 0.4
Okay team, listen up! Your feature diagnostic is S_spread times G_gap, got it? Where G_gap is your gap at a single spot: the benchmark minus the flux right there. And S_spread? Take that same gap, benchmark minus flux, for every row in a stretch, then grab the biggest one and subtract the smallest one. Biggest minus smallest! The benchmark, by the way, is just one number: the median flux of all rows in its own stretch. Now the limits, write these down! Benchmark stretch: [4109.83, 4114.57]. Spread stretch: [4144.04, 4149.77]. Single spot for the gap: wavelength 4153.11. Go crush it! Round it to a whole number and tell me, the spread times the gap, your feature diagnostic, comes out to 31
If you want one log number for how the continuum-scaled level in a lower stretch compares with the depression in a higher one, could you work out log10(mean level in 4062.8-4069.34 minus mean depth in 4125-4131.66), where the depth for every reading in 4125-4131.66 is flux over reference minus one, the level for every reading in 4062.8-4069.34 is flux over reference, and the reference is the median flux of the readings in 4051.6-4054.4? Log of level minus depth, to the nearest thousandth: 0.015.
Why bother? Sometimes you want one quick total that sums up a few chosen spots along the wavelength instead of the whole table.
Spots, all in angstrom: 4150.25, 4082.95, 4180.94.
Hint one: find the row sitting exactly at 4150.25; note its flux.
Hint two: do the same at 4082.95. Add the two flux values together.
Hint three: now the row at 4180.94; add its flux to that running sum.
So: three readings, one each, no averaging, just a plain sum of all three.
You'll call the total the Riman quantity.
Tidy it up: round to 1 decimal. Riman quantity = 84.6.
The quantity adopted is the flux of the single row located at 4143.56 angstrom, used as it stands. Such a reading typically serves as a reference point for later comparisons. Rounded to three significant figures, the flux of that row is 20.9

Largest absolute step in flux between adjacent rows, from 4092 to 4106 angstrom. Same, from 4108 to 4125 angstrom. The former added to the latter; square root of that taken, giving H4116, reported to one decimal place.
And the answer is 3.9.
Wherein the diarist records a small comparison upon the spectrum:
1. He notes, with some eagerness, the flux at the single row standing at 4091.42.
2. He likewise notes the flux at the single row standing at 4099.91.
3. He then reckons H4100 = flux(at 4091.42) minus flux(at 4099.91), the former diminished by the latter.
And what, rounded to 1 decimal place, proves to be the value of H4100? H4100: 0.5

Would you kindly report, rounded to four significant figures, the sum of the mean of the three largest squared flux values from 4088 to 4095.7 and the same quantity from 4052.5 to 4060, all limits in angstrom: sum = 1694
